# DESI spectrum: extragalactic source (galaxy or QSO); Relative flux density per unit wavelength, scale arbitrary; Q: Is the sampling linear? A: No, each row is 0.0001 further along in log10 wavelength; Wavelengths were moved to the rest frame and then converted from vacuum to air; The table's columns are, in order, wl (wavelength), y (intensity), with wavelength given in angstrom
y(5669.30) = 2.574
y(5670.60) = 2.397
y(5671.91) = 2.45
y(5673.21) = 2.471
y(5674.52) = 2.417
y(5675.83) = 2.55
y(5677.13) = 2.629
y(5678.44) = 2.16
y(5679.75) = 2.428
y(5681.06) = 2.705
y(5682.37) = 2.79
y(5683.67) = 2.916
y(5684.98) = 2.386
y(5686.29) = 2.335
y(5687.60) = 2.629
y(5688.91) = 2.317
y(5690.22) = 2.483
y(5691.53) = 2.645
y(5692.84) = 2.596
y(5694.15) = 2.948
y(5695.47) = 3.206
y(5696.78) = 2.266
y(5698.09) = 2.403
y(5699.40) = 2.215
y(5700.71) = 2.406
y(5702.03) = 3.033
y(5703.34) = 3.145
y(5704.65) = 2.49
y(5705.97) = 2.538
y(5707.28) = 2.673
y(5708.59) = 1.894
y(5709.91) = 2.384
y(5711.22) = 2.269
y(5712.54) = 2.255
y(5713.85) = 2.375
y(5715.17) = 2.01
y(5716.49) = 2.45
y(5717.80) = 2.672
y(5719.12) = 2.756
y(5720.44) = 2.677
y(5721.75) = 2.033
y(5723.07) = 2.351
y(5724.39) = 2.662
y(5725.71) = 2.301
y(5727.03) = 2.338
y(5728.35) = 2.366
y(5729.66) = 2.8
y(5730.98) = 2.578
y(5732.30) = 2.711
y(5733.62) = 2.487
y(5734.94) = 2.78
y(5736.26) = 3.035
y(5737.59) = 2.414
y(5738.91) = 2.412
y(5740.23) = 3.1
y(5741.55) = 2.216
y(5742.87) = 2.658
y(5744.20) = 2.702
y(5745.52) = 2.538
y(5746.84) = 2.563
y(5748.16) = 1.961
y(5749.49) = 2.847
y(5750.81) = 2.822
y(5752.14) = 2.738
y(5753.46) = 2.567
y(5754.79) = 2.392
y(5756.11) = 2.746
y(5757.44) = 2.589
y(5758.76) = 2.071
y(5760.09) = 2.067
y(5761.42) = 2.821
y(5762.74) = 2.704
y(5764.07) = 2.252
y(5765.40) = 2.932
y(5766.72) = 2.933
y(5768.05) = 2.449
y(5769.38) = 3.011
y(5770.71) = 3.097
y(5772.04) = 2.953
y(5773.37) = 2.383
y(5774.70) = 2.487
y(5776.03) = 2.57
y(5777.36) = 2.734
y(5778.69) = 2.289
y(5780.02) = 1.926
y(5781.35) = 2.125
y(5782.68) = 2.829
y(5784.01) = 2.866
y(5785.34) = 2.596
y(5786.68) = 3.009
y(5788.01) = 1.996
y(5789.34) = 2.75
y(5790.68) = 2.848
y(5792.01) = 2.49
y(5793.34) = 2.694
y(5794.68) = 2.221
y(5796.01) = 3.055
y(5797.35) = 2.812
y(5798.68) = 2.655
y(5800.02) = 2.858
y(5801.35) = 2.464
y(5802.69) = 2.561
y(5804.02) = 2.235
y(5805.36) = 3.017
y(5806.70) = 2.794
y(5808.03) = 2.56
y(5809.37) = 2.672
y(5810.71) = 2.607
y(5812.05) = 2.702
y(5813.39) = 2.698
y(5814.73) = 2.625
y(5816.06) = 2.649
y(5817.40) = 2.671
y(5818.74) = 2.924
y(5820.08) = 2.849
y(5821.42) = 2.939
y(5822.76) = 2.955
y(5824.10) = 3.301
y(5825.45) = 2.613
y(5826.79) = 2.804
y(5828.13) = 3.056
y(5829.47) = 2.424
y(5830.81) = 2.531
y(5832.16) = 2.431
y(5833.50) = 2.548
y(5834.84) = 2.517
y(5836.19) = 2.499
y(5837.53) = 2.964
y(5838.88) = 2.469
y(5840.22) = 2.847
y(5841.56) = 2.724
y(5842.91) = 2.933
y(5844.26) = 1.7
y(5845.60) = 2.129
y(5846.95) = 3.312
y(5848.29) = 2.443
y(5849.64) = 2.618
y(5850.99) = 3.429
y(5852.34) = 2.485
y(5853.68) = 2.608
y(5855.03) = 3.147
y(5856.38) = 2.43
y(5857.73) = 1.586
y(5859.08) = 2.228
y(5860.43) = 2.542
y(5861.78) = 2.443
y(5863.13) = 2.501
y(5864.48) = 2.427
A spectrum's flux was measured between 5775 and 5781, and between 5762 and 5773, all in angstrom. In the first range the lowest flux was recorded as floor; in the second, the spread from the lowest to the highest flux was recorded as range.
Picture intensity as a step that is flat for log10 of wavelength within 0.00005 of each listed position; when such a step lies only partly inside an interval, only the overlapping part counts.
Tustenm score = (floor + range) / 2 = 1.39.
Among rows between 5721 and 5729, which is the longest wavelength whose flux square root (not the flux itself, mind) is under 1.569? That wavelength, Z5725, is 5728.35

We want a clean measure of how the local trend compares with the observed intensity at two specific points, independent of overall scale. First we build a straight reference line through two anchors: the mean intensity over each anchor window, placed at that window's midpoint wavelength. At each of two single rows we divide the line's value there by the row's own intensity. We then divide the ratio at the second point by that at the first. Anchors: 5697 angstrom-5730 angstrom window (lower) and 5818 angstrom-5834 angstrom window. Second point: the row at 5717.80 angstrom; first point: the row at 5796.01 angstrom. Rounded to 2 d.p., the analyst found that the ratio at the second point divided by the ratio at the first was 1.05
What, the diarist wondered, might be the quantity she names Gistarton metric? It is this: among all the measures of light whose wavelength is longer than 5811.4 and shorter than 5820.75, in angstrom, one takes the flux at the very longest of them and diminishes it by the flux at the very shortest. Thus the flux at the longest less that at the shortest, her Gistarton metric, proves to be 0.15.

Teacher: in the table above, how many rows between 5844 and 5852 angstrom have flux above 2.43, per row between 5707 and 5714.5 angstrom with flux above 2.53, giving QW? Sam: 4.0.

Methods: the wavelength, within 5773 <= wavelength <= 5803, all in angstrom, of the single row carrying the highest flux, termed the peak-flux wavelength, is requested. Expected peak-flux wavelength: 5796.01 angstrom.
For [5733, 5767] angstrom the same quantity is 5740.23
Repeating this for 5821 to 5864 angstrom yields 5850.99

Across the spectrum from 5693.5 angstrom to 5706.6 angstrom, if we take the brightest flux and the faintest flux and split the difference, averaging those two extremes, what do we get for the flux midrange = 2.71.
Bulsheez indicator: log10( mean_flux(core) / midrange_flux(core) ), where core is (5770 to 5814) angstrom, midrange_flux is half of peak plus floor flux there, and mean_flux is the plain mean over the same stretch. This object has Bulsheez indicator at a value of 0.019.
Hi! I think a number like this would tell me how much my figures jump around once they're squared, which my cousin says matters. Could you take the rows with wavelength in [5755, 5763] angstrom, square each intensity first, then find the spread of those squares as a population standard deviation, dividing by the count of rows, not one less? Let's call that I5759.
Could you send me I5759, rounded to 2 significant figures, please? 1.5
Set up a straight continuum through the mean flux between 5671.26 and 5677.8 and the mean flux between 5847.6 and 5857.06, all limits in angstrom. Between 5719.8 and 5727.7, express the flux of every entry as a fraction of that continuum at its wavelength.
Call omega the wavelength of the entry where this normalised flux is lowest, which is 5721.75 angstrom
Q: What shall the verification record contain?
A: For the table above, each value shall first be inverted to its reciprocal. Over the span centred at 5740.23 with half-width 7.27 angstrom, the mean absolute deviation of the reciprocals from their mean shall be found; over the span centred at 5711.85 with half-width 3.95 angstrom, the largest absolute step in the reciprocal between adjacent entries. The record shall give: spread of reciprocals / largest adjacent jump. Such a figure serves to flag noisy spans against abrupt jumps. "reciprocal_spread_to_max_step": 0.27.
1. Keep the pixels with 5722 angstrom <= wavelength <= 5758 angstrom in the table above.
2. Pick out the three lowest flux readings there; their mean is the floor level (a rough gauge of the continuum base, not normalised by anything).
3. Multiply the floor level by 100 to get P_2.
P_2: 216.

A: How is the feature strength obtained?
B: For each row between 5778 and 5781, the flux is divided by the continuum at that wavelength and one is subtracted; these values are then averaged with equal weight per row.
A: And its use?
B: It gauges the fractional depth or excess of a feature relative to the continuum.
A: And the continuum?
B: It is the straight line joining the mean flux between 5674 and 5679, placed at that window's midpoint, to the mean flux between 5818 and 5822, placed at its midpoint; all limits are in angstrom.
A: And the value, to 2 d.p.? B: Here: -0.24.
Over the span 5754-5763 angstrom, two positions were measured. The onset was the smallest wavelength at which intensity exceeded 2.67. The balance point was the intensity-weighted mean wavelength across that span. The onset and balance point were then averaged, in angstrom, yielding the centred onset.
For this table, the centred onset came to 5757.5 angstrom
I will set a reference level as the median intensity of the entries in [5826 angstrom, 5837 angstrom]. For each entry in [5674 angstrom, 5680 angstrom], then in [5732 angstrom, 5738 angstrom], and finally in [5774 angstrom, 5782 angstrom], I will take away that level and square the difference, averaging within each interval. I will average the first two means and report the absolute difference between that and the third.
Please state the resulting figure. 0.05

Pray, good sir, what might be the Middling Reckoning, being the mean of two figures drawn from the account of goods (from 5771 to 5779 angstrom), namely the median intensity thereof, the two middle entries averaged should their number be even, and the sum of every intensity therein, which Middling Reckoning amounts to 9.0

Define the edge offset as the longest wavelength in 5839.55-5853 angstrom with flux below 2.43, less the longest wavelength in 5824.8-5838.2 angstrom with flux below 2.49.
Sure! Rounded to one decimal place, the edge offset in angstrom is 13.4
